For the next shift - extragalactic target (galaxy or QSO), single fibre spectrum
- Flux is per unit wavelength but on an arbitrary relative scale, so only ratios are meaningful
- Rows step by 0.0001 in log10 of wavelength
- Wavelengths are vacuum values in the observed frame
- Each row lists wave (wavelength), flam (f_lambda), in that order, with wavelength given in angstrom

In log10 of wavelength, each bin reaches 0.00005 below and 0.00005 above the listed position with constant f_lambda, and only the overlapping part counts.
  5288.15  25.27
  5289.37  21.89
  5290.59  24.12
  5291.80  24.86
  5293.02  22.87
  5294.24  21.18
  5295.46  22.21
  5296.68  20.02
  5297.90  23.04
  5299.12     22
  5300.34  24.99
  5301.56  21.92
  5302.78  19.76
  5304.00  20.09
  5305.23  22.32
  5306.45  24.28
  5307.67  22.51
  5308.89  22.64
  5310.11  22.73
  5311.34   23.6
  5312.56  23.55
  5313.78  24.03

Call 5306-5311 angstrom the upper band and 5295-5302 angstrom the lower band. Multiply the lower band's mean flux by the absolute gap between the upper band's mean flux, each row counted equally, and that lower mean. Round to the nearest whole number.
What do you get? 15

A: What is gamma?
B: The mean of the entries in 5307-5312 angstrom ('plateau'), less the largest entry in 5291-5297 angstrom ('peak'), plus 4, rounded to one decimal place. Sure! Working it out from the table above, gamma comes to 2.0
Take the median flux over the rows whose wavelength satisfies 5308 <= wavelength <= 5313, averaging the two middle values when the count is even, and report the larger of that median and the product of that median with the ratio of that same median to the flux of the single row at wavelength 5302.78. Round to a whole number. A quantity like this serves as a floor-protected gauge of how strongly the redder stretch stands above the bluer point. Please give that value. 27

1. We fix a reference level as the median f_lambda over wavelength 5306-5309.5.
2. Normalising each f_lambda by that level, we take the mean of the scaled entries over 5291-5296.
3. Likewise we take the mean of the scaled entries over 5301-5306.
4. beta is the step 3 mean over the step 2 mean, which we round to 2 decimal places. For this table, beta 0.92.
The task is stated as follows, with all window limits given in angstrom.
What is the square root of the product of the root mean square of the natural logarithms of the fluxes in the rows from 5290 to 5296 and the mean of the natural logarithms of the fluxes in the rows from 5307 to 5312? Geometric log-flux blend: 3.13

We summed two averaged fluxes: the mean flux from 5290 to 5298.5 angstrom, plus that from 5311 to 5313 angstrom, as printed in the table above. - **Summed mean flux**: 46.2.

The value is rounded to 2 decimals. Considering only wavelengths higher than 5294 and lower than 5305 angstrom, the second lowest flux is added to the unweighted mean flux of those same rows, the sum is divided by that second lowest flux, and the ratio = 2.08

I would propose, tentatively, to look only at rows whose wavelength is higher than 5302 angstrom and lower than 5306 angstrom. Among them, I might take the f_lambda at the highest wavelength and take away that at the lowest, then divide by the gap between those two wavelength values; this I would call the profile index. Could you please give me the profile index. 1.04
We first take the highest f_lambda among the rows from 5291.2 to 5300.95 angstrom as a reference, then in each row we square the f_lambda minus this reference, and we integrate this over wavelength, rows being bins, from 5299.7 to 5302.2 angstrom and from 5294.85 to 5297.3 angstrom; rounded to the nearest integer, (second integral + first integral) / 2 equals 26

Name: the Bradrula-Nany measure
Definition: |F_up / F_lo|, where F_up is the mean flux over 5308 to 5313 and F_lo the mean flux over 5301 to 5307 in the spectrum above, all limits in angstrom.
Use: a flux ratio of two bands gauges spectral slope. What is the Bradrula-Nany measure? 1.07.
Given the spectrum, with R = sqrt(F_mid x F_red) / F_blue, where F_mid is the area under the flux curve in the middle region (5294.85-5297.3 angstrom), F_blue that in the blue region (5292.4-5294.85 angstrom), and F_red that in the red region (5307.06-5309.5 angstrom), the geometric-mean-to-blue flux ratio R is 0.99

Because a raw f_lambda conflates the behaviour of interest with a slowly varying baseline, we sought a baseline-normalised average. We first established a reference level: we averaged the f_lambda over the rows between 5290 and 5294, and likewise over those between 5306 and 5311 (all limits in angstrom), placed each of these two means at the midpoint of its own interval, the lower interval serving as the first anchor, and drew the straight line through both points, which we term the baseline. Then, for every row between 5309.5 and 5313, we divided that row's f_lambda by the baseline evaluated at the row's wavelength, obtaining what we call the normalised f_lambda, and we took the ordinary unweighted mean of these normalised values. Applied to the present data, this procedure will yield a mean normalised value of 1.02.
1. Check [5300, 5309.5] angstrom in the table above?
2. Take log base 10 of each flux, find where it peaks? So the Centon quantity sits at 5300.34 angstrom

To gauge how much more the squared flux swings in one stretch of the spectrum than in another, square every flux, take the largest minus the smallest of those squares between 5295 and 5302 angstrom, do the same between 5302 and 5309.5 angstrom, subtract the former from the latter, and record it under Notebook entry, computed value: -25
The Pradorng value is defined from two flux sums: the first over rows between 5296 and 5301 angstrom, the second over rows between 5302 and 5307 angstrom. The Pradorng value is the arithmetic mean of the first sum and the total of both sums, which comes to 133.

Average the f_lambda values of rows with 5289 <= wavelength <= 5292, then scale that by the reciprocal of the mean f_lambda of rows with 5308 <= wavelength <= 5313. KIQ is 1.02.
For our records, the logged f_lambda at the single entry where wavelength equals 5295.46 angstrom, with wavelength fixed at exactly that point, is 22.21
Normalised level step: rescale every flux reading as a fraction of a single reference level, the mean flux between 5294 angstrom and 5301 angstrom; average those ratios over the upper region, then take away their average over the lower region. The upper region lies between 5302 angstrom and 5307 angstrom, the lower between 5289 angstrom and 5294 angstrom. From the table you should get -0.08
